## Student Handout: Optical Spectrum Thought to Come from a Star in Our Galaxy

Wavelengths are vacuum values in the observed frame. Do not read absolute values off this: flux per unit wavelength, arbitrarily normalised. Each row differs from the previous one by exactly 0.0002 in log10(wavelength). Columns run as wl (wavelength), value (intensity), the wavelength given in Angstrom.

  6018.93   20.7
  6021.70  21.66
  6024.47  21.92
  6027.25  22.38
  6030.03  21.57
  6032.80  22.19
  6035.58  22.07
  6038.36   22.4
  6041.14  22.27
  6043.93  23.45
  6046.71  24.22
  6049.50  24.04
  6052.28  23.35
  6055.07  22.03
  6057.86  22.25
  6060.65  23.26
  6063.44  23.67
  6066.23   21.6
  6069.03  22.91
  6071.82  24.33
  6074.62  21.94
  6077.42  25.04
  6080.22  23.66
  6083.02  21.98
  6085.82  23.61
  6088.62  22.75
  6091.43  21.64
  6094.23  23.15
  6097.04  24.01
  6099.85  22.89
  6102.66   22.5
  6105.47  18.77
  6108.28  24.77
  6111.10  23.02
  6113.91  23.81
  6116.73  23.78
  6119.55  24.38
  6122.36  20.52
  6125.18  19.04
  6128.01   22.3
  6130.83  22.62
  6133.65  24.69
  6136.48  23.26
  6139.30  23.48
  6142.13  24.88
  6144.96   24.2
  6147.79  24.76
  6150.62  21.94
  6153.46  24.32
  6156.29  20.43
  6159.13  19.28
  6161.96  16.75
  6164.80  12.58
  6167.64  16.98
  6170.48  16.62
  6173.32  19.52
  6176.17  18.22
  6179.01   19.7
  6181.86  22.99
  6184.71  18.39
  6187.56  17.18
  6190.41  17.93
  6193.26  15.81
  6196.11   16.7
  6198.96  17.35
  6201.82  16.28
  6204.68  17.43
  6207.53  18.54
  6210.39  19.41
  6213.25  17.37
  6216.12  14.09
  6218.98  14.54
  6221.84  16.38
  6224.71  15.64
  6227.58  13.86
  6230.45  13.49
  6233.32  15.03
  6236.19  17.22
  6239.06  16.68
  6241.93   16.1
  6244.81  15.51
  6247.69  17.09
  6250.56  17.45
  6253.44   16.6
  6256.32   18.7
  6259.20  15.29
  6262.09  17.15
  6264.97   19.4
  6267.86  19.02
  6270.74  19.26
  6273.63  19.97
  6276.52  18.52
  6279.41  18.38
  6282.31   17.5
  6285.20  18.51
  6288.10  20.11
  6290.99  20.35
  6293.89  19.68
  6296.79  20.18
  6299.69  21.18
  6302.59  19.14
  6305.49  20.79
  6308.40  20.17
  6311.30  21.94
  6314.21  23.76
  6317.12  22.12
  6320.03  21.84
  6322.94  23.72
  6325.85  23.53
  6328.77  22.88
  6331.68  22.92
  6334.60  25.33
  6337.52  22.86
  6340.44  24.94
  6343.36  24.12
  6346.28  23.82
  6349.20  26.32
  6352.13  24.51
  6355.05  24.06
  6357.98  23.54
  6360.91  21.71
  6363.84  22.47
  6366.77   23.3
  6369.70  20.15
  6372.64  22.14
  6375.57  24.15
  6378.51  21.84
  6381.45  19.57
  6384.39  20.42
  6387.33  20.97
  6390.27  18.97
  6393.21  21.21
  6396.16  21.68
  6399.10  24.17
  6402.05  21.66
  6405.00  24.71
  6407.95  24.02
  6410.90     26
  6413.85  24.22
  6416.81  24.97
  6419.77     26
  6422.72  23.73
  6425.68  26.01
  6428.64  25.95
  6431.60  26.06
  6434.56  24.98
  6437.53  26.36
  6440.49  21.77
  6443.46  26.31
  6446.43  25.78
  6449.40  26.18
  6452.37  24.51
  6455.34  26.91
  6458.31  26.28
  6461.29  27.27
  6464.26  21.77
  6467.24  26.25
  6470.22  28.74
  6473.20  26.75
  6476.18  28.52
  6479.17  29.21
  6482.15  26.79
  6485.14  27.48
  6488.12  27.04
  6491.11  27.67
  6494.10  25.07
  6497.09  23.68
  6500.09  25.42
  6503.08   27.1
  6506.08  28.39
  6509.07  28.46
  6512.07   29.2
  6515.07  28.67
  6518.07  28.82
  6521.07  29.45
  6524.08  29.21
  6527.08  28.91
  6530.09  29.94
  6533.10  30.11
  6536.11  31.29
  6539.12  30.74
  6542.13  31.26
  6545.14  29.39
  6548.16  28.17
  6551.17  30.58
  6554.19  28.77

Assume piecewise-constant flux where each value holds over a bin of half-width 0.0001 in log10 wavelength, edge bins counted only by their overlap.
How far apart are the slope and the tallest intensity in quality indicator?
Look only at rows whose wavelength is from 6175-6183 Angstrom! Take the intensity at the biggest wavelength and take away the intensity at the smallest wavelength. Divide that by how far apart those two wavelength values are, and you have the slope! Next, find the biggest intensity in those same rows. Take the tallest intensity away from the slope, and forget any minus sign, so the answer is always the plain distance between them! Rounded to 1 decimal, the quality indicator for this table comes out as 22.2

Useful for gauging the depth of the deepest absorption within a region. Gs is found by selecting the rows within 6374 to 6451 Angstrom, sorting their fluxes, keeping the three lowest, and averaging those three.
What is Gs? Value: 20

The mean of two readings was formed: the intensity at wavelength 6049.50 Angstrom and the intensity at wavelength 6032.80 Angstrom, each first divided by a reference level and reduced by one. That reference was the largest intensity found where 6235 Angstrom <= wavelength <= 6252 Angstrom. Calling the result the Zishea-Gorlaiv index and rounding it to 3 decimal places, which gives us 0.325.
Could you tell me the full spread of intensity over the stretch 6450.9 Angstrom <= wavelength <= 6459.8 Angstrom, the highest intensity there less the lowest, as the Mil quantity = 2.4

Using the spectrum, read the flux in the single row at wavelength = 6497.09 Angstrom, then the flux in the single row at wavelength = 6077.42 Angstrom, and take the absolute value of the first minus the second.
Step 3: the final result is 1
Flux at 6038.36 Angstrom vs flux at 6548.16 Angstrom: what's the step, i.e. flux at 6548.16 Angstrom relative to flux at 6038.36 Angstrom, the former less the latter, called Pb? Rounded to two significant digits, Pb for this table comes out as 5.8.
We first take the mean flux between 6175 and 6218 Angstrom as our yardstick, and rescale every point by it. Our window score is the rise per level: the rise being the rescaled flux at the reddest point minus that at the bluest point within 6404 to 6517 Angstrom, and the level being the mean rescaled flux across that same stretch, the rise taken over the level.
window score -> 0.15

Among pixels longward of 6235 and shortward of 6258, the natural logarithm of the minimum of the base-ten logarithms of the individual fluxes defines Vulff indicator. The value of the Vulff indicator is 0.17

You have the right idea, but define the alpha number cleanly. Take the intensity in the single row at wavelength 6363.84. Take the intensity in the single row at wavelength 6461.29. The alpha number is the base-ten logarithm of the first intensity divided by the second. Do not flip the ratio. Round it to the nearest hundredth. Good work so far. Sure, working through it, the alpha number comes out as -0.08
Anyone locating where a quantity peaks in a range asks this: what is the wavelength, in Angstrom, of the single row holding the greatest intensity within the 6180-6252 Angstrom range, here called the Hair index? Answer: 6181.86 Angstrom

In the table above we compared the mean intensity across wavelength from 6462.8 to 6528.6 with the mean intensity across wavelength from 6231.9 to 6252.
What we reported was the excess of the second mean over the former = -11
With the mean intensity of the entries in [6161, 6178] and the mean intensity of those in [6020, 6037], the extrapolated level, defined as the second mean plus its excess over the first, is 27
